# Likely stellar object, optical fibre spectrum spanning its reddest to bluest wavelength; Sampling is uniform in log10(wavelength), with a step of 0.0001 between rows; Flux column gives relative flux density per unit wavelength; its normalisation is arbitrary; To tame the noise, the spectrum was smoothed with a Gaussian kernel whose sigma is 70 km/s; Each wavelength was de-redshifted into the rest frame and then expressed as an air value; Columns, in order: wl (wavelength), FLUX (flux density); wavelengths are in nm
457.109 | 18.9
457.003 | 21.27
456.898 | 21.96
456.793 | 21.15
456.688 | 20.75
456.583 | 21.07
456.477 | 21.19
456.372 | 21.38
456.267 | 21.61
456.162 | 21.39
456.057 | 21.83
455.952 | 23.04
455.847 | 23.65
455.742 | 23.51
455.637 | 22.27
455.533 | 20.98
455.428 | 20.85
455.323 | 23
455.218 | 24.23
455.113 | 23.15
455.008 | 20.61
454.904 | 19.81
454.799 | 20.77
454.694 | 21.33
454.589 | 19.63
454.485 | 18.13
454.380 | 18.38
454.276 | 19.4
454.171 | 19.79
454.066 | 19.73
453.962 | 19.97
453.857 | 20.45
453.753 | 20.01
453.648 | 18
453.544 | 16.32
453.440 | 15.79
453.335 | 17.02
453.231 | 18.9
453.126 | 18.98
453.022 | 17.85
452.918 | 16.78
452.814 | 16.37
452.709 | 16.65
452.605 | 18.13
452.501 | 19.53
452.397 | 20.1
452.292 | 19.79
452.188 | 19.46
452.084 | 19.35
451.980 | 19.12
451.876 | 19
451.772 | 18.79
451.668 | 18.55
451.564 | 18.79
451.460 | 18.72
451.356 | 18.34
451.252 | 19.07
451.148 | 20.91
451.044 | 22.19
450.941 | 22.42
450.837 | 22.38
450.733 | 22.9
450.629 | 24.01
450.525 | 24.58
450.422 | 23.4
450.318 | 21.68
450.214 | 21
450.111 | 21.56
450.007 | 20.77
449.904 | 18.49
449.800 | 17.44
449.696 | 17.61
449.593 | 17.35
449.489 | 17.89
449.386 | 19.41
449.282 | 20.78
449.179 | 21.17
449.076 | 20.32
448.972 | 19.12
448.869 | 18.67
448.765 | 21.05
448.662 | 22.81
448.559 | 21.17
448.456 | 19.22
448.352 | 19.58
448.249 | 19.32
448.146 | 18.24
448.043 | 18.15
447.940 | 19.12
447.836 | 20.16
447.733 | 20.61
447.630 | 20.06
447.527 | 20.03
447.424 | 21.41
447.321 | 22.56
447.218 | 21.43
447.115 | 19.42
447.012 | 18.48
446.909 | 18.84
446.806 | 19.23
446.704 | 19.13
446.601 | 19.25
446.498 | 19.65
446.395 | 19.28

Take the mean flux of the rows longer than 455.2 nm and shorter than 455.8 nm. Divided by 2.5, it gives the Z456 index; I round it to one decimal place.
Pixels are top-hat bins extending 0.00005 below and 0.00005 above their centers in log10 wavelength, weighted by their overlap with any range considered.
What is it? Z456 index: 9.0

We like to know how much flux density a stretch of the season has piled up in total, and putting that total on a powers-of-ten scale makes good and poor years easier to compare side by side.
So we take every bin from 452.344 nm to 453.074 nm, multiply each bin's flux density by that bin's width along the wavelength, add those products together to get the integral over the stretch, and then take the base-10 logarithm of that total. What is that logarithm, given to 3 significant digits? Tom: 1.12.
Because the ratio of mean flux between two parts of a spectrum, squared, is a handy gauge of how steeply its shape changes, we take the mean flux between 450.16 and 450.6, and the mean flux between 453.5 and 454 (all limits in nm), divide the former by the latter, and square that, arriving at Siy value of 1.4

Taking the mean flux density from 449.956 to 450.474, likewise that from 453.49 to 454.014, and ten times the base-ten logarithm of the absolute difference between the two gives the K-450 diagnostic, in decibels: 4.4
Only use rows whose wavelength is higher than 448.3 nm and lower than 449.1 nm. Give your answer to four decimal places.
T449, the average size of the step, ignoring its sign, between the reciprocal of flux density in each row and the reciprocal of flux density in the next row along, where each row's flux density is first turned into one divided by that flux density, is 0.0033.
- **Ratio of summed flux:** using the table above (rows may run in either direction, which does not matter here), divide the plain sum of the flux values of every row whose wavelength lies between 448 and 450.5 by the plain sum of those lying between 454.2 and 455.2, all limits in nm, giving 2.6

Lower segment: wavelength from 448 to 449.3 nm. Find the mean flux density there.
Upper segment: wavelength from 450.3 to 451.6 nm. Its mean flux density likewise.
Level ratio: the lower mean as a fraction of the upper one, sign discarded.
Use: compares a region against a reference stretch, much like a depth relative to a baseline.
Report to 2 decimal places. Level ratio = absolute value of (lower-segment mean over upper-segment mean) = 0.93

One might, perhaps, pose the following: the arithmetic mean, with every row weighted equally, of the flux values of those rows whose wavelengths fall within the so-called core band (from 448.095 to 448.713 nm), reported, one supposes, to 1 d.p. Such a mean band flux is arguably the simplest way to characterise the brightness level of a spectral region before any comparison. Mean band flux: 20.1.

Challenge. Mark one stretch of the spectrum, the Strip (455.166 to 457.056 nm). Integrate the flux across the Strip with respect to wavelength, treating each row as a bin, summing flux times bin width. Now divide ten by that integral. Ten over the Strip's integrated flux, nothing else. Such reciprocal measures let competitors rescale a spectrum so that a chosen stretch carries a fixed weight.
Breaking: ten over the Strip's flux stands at 0.241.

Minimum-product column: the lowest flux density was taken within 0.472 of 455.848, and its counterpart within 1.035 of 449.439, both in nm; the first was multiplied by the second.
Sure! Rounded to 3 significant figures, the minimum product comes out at 362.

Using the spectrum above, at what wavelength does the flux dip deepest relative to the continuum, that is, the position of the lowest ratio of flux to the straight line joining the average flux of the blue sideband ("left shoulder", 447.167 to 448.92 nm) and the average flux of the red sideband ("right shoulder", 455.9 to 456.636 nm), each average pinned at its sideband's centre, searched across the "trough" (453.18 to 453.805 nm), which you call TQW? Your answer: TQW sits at 453.440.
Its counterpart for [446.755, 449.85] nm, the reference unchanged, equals 449.593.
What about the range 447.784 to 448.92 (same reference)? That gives 448.043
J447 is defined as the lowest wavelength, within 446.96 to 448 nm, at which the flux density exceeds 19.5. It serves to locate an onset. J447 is 447.218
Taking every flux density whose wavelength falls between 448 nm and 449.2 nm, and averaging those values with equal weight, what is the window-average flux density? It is 19.9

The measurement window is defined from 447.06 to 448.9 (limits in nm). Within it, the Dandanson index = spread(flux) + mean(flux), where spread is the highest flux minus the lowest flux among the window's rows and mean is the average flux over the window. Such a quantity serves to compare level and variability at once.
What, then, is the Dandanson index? 24.8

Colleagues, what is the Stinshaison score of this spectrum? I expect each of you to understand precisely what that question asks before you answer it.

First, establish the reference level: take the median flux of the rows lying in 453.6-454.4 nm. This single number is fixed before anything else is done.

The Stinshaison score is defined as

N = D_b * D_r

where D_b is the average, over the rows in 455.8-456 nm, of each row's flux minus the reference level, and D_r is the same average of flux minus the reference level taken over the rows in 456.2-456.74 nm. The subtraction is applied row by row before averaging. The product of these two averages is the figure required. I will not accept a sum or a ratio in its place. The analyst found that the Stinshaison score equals 5.2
